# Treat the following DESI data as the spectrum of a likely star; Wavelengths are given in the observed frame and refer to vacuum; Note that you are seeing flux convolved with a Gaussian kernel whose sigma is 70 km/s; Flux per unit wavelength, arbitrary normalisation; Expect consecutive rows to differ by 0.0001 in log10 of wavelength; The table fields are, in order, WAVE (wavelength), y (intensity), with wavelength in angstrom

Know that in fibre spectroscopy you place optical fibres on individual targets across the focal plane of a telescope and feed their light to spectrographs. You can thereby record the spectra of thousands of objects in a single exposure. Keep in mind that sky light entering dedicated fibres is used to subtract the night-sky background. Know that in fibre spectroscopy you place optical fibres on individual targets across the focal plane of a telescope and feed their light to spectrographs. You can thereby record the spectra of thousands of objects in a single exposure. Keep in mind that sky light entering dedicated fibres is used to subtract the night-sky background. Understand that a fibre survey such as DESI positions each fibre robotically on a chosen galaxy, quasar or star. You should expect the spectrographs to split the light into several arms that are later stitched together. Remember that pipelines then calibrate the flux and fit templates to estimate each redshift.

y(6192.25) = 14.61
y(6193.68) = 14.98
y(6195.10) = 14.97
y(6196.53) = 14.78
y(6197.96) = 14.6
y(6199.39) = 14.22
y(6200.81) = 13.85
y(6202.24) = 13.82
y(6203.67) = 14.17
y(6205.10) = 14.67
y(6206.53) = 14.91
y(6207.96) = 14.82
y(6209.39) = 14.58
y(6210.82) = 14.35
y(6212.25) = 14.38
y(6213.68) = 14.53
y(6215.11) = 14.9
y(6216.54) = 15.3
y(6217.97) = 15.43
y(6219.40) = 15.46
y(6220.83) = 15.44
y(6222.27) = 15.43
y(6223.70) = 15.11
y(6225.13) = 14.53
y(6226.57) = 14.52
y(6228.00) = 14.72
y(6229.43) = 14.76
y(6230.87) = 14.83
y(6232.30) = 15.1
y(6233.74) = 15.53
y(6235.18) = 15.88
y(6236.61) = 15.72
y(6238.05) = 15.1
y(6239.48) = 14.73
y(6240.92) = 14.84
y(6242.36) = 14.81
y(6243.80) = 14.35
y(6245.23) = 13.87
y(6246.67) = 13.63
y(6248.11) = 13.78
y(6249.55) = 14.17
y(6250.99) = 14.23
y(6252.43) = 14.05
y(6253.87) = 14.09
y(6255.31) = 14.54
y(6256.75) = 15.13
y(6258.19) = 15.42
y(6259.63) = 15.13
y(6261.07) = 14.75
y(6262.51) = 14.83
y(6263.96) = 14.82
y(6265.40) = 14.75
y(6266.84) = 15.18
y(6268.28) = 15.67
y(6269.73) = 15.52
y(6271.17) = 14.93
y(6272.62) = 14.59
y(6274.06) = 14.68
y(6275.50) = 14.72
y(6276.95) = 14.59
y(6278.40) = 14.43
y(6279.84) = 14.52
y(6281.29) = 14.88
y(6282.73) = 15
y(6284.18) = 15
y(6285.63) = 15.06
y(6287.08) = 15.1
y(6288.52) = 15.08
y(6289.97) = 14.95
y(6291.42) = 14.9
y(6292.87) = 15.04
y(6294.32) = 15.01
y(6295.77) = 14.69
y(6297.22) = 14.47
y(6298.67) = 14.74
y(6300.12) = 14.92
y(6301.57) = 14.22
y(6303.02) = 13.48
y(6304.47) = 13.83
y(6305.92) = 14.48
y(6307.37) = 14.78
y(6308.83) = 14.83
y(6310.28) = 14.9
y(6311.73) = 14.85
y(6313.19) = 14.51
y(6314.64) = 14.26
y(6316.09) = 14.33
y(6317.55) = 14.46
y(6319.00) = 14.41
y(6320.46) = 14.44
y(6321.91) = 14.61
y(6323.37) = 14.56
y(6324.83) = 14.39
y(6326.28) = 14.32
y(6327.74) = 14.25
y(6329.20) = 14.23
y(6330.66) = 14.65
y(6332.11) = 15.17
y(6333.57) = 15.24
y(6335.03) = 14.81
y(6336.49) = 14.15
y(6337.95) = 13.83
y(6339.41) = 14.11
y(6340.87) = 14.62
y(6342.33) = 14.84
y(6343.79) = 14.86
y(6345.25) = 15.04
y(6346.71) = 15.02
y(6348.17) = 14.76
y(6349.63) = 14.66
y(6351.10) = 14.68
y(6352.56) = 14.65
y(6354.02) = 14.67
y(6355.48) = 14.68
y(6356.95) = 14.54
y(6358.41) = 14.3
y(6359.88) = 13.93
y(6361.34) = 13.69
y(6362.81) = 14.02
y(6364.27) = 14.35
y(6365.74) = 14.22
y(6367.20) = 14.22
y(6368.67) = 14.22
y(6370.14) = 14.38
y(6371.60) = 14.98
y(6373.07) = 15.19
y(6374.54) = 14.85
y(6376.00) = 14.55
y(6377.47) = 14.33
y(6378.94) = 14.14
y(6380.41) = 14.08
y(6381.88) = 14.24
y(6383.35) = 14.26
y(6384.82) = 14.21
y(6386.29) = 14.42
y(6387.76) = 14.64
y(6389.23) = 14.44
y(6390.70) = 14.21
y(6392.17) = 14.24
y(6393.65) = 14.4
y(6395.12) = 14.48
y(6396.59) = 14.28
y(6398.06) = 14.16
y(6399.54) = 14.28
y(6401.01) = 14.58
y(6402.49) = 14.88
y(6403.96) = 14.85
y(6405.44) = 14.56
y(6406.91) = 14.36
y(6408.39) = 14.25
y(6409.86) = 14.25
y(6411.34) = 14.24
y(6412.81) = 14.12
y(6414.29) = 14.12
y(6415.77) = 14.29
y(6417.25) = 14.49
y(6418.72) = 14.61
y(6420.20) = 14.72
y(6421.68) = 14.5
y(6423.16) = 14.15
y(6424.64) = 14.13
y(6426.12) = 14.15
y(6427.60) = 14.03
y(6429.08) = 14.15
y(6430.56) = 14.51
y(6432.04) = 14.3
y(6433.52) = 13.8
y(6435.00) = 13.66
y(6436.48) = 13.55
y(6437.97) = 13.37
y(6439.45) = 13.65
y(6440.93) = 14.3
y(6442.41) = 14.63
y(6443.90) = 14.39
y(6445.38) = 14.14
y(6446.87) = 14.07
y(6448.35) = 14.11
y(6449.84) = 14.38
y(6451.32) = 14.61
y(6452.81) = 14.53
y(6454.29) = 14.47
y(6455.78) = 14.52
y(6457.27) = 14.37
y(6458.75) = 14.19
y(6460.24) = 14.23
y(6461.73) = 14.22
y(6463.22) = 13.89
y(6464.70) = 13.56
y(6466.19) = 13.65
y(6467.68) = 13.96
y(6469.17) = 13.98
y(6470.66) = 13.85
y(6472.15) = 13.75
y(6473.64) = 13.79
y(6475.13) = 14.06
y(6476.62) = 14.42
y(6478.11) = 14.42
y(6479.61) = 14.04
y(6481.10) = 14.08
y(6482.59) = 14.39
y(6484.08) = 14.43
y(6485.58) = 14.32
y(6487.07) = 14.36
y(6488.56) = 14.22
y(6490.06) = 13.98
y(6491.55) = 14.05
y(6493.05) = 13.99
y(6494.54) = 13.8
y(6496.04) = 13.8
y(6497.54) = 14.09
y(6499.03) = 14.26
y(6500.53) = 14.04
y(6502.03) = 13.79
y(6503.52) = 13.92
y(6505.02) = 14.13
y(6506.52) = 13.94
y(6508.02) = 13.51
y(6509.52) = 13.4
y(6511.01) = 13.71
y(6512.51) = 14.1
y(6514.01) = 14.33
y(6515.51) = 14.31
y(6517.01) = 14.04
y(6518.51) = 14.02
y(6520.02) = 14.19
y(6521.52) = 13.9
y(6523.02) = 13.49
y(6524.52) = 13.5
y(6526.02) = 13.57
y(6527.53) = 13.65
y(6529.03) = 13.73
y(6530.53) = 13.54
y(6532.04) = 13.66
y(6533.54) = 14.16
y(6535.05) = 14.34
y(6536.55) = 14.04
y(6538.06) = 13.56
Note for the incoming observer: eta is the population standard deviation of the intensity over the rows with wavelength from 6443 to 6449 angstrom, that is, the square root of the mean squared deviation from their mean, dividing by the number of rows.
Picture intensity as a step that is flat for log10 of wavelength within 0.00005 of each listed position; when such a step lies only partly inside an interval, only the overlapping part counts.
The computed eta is 0.13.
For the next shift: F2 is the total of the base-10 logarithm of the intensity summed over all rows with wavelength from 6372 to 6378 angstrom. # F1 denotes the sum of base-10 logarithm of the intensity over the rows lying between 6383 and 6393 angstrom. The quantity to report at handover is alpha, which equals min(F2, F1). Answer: 4.7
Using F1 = 8.1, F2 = 4.7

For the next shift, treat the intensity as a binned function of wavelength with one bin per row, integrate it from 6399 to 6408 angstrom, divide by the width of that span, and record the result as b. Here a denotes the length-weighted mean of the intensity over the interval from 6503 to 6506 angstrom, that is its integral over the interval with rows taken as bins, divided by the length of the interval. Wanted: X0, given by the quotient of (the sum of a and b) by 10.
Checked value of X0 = 2.86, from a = 14.0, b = 14.6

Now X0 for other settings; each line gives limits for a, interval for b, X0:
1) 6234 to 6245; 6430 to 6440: 2.89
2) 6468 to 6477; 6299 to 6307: 2.82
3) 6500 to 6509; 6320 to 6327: 2.83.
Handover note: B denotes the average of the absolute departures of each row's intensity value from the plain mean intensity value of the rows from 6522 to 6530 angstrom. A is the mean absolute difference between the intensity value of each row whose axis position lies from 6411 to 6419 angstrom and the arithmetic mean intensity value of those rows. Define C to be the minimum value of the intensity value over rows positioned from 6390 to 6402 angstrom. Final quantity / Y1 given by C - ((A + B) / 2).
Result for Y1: 14.04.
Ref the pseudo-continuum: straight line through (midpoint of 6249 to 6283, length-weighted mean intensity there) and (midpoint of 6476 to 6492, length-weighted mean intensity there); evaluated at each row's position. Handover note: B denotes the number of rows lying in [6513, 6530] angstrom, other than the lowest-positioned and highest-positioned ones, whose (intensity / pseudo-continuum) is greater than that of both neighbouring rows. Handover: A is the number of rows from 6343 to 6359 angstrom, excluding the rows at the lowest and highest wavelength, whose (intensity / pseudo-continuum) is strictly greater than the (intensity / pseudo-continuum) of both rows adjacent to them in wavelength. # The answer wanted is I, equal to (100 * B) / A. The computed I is 33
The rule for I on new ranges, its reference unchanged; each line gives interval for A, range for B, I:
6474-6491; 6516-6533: 67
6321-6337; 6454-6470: 200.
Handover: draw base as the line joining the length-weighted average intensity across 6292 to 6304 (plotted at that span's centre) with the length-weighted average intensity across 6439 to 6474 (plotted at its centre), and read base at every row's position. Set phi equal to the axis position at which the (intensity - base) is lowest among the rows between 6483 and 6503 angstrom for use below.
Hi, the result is 6494.54 angstrom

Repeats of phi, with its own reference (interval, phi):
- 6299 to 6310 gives 6303.02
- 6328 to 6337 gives 6336.49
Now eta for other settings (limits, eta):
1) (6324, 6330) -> 0.06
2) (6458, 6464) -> 0.14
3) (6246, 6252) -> 0.25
